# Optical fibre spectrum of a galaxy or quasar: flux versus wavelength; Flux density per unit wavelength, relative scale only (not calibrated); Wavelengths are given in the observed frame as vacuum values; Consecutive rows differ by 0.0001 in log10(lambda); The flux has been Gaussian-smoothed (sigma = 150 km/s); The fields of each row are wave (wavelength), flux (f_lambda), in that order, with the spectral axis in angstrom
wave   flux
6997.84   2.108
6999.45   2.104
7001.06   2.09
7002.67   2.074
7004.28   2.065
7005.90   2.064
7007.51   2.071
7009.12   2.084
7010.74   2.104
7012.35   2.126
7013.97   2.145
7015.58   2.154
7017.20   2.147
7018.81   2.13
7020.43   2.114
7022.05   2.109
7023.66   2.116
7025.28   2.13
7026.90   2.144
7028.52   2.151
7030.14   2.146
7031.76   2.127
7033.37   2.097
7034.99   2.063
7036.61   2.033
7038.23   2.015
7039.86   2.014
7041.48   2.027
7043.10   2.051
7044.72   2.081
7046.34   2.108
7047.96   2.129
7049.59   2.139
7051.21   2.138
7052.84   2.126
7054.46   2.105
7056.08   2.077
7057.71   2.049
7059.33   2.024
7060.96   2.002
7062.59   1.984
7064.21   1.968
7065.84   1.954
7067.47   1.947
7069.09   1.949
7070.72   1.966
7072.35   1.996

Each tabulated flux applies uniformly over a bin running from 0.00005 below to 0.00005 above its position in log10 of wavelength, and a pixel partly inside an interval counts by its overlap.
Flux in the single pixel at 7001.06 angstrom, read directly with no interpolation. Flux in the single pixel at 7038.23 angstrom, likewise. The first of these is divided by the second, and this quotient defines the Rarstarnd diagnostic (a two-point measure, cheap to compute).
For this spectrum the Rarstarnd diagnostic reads 1.04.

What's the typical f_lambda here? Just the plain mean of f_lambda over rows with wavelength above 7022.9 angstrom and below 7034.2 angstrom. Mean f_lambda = 2.13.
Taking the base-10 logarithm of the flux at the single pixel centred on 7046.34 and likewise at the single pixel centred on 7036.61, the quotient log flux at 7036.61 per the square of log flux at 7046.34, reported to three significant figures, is 2.94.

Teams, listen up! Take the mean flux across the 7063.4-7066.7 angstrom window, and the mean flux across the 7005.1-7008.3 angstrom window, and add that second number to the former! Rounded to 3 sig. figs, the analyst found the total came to 4.03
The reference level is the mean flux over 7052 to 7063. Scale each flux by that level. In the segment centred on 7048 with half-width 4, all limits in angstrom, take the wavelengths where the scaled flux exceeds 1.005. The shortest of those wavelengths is 7044.72 angstrom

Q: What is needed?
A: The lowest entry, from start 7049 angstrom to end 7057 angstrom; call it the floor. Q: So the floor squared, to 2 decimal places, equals 4.31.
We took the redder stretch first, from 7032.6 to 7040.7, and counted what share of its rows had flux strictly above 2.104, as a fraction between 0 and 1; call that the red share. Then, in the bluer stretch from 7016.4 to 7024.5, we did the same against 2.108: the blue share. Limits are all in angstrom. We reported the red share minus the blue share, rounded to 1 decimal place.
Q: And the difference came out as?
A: -1.0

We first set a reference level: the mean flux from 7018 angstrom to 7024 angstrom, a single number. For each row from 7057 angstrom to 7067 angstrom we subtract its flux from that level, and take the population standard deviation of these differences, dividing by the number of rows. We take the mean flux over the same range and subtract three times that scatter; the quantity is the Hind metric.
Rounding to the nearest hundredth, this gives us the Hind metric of 1.90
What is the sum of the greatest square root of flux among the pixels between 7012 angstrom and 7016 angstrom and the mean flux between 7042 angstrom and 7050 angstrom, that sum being 3.57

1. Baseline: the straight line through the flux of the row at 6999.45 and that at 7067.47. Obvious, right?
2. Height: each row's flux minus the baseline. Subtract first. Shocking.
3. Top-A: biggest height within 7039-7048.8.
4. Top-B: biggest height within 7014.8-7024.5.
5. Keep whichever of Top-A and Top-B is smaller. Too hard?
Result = 0.087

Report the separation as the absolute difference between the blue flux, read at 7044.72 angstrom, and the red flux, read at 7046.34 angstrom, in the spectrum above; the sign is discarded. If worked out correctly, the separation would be 0.027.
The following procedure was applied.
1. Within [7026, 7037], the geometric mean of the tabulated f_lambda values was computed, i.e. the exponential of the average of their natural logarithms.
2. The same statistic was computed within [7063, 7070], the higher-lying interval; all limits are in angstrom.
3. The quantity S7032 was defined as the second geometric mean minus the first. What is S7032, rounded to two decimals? -0.15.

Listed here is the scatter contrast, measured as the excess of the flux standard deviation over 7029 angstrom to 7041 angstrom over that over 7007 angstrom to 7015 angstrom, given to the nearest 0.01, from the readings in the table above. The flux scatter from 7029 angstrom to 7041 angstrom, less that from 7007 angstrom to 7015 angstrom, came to 0.02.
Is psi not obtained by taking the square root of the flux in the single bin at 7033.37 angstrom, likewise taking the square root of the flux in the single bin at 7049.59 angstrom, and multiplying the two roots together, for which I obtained 2.118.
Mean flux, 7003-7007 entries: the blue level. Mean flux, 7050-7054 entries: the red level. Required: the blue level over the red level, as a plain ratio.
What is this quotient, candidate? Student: 0.97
